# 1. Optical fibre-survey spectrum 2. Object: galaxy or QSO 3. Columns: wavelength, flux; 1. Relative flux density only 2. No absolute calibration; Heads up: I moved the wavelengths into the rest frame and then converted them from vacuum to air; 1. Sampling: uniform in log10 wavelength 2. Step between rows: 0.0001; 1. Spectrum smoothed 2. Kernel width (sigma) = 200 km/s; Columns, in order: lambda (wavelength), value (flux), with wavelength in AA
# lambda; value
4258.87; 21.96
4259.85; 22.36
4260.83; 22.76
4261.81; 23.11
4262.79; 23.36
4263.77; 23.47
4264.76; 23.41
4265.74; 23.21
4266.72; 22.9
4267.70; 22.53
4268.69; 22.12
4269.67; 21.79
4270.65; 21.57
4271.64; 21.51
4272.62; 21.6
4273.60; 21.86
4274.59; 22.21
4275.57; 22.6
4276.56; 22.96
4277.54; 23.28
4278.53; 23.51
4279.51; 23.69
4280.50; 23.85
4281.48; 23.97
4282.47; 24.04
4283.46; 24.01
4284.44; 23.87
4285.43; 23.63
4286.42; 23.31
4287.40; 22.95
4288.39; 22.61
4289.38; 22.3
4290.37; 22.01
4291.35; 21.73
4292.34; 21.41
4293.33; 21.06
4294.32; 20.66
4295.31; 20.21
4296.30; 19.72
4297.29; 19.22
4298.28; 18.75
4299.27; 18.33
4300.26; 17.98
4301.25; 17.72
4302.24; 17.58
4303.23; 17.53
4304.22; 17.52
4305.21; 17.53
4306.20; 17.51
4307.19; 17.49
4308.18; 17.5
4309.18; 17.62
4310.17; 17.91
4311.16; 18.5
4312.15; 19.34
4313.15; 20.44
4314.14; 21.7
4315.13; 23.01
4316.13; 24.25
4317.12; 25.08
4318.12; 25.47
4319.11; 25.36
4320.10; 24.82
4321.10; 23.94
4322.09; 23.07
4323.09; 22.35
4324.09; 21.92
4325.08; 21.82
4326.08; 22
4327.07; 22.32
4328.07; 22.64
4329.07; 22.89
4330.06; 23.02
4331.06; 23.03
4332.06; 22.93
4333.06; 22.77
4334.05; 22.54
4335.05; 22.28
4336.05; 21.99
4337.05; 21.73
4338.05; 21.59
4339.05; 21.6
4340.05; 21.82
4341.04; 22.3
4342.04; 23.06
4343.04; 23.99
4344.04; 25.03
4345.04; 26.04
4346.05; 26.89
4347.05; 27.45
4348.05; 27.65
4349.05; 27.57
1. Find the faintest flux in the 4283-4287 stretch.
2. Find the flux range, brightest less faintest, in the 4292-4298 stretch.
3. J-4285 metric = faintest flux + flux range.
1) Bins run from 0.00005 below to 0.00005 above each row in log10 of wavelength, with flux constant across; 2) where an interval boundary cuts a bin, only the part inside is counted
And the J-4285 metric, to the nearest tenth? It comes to 25.5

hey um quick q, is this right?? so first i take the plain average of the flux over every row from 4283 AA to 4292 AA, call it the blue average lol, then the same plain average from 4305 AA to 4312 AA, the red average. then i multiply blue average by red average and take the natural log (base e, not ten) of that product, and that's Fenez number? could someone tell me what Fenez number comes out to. 6.01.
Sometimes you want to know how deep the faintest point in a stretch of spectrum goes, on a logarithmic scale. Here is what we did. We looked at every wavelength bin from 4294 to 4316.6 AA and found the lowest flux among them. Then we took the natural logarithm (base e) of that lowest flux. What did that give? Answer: 2.86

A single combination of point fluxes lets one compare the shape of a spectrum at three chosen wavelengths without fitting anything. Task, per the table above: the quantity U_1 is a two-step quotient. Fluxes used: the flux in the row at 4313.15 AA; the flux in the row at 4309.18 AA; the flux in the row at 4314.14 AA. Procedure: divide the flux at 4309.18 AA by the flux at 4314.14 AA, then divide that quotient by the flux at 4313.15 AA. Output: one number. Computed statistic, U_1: 0.0397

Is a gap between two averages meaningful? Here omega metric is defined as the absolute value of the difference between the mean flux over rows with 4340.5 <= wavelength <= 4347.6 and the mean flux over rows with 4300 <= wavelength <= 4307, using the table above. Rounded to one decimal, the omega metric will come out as 7.3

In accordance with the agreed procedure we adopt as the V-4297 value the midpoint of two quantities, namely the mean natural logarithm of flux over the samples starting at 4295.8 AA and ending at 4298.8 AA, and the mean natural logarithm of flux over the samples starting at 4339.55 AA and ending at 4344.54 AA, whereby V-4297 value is 3.05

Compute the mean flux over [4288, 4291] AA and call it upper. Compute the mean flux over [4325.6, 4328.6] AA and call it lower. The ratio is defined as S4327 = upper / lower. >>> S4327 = 0.999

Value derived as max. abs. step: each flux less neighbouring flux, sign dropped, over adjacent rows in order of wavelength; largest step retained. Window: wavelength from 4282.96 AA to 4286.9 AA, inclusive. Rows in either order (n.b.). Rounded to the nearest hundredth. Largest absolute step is 0.32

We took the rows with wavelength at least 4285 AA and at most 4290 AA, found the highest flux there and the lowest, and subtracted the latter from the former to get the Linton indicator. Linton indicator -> 1.3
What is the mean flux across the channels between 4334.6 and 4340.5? 21.8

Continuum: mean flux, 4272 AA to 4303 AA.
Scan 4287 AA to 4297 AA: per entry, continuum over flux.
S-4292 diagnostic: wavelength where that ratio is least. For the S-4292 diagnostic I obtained 4287.40 AA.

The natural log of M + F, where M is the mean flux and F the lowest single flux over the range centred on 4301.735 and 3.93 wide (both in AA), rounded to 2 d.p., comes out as 3.56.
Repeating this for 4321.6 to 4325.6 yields 3.79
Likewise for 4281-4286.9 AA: 3.85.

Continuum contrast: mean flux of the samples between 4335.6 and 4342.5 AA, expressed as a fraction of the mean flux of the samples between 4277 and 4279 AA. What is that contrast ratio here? 0.94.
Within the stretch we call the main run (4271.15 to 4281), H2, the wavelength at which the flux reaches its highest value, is 4280.50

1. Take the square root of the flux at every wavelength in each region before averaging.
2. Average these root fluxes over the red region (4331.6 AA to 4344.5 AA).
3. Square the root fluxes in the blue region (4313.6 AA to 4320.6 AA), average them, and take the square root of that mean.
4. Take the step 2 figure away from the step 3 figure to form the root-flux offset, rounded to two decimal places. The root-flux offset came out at 0.17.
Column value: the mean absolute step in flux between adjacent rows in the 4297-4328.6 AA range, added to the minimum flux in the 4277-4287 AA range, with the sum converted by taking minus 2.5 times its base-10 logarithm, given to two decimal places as -3.44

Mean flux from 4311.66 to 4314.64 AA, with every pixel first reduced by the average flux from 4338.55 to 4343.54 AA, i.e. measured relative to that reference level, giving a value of -2.1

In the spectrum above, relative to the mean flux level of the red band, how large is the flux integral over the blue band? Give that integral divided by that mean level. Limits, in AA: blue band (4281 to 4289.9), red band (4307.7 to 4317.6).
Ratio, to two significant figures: 10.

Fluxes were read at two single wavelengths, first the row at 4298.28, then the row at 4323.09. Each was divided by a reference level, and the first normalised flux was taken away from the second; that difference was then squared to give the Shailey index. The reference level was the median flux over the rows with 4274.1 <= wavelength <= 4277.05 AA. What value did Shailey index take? 0.025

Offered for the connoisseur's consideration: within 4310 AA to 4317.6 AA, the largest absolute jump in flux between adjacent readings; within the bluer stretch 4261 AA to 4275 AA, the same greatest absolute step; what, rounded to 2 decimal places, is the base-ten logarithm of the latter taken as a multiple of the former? -0.50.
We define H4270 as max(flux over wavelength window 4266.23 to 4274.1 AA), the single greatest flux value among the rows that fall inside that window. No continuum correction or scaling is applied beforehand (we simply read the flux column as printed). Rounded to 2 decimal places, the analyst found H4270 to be 22.90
